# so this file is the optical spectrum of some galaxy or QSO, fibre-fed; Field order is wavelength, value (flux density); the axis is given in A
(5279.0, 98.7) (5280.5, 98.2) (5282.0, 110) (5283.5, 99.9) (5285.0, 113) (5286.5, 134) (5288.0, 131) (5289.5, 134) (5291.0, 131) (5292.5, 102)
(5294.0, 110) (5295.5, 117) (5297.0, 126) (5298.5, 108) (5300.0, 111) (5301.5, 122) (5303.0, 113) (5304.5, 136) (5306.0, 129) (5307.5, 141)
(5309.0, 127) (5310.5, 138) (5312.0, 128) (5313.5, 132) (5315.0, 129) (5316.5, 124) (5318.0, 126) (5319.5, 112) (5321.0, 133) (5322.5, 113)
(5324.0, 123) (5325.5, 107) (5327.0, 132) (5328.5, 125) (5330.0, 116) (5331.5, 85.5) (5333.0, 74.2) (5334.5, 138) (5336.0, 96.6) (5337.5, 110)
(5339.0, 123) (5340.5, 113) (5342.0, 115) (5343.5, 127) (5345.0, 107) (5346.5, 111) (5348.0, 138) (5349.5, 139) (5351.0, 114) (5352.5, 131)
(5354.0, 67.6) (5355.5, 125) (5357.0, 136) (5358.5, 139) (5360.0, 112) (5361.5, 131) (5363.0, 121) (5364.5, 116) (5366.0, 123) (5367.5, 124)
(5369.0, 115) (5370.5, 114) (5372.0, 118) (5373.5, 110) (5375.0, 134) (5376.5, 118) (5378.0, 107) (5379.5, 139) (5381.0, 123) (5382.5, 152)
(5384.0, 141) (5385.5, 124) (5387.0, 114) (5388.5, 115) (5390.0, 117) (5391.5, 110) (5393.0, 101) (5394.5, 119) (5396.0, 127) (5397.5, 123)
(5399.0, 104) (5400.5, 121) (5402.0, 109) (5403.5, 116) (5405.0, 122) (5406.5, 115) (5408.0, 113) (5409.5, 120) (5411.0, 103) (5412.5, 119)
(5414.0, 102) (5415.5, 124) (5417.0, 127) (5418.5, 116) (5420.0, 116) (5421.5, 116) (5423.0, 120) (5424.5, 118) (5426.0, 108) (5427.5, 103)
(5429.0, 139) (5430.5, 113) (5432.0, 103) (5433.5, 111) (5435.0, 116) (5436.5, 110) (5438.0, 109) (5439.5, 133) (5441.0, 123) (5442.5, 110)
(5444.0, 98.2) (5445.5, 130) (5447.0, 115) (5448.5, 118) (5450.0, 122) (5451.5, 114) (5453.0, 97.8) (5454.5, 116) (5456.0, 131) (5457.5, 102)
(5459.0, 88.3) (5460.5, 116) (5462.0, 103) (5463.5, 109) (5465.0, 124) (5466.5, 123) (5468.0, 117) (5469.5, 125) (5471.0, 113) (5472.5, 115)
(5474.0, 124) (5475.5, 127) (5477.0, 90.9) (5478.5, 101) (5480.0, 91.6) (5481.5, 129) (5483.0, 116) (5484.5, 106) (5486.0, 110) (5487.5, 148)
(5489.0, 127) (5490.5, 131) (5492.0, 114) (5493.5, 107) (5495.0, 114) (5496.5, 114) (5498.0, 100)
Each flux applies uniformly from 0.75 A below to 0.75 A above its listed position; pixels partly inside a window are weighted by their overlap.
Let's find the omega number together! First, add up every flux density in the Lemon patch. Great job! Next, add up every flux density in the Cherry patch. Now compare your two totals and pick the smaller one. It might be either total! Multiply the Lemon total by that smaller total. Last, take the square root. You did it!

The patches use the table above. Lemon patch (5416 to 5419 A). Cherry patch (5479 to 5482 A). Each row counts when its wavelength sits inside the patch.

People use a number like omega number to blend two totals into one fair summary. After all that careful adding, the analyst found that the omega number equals 232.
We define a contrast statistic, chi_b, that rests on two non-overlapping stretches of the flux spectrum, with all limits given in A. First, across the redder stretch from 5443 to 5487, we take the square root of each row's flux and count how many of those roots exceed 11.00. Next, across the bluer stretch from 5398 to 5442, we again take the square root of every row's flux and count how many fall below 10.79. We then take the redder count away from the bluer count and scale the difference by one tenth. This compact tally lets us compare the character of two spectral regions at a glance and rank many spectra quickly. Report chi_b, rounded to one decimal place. 0.9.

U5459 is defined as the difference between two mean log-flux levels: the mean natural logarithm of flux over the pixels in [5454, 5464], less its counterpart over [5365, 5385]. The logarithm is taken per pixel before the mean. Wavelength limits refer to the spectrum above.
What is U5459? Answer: -0.13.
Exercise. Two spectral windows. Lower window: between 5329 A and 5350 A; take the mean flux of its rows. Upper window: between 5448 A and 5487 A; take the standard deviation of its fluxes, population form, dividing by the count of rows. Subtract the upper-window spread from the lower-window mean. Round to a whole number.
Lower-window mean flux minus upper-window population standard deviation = 102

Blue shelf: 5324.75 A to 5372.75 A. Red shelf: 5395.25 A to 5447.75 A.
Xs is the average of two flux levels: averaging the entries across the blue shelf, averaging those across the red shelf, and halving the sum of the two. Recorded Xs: 116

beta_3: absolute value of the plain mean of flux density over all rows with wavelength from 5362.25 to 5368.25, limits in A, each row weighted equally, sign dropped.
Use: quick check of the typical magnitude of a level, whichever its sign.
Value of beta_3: 121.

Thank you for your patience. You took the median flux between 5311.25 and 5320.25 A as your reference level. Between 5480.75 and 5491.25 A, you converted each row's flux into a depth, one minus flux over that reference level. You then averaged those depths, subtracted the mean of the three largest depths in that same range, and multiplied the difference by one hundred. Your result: -10.4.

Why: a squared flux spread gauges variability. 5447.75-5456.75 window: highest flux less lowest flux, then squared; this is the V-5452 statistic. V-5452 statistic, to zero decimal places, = 1102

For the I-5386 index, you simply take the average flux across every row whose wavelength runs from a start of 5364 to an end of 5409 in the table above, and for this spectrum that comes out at 119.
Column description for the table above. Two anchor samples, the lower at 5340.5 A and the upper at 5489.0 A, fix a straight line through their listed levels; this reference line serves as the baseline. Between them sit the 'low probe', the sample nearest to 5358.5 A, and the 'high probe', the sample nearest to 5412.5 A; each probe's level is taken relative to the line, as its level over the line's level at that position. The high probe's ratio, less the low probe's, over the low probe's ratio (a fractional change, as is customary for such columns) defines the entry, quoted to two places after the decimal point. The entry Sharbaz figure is -0.18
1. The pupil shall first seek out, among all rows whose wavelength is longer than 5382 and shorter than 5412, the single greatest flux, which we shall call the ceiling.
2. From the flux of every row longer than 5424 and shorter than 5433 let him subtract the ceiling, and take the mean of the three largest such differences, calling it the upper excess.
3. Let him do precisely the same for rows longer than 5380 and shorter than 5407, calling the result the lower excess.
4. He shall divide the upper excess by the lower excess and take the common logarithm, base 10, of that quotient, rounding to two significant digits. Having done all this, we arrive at 0.38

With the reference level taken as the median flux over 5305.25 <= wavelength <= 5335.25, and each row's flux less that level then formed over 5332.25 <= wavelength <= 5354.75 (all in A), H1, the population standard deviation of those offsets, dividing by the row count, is 20.7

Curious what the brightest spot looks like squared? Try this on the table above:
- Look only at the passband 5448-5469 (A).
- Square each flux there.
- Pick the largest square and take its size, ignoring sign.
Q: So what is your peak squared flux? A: 17161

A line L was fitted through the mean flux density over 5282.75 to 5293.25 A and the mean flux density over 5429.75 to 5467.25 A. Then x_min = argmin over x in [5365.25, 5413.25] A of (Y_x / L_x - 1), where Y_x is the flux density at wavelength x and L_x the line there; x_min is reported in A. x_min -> 5393.0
